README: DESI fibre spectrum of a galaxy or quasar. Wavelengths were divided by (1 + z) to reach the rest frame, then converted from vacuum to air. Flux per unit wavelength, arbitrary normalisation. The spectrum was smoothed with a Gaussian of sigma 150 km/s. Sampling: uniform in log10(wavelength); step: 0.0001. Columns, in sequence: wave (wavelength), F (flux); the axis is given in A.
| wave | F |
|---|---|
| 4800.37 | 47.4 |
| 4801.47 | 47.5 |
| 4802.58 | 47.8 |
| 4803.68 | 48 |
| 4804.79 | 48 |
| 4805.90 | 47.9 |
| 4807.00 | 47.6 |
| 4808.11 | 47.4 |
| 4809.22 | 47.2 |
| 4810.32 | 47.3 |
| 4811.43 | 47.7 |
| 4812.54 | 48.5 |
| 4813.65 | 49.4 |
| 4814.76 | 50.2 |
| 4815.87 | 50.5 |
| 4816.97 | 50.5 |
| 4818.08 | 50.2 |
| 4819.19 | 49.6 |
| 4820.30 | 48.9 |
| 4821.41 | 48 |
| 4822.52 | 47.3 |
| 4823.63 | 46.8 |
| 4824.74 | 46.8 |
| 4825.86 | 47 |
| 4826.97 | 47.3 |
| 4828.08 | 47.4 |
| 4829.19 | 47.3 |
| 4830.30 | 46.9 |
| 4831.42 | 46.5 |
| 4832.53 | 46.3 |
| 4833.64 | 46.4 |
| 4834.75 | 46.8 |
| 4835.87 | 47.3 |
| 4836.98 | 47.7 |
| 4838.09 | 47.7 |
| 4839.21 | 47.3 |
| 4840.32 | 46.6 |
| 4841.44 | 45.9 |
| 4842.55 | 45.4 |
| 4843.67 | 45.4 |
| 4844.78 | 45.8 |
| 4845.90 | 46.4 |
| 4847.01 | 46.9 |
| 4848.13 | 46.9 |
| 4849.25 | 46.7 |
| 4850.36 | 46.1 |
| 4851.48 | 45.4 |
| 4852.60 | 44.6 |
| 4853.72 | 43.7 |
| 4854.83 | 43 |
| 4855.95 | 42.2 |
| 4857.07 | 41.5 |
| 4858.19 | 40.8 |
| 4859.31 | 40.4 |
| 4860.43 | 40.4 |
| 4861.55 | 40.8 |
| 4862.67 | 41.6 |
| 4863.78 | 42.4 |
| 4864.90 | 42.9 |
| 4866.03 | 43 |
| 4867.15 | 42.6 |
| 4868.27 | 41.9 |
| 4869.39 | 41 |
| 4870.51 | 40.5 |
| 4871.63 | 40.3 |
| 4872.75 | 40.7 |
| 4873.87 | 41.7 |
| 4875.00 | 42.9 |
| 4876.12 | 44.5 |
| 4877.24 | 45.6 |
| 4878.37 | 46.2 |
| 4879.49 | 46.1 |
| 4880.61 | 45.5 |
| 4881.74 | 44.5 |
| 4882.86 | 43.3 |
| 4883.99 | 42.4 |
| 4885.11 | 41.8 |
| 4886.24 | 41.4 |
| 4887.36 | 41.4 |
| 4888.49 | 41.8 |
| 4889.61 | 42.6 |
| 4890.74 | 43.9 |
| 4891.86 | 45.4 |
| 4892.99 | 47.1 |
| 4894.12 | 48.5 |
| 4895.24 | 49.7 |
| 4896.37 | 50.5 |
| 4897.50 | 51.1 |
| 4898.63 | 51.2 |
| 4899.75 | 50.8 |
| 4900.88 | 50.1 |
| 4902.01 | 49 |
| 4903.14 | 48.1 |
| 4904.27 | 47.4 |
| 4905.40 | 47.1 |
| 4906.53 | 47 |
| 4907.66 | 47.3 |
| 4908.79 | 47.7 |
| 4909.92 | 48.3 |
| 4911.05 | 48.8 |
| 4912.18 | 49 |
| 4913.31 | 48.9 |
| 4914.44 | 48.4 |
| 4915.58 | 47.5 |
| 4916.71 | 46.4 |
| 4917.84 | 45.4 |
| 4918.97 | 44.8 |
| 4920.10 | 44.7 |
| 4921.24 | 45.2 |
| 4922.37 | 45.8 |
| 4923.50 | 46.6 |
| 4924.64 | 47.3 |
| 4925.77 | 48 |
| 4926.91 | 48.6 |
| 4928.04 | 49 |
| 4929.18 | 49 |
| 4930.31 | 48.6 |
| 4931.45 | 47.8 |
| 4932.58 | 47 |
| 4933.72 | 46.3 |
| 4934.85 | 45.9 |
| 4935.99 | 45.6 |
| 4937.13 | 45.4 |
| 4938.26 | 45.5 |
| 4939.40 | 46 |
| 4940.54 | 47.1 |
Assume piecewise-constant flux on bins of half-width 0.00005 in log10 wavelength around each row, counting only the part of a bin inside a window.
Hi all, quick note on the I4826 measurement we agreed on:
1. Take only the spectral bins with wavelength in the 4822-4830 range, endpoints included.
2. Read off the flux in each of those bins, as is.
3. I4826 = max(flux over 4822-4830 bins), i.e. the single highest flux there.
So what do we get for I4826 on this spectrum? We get 47.4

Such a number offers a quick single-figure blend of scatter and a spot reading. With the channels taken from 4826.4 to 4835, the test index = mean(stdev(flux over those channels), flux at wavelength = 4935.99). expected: 23.0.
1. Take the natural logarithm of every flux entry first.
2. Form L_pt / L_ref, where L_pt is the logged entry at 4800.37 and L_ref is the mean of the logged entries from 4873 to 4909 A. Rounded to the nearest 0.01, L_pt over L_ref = 1.01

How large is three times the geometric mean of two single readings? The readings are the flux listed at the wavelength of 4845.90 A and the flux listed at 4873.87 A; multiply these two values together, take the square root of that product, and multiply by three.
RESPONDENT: 132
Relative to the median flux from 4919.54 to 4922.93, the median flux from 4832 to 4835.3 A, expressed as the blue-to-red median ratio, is 1.027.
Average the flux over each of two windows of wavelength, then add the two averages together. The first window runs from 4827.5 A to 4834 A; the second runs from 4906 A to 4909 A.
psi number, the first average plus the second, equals 94.1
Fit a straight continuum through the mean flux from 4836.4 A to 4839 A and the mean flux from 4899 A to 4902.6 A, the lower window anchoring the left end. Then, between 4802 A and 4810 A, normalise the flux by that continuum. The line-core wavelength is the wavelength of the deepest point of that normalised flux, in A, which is 4809.22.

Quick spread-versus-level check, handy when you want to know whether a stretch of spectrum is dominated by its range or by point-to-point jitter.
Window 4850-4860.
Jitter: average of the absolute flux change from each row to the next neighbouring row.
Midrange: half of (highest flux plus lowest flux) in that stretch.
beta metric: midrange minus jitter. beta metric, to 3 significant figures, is 42.5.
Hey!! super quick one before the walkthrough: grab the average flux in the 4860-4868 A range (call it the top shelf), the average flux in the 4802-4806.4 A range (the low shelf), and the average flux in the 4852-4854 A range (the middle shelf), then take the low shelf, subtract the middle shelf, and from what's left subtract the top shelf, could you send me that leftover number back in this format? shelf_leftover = -38.2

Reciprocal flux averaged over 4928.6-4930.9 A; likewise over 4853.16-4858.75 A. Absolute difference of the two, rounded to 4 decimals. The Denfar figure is 0.0032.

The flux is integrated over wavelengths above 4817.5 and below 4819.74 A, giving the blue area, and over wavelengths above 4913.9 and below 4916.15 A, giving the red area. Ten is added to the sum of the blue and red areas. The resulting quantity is 229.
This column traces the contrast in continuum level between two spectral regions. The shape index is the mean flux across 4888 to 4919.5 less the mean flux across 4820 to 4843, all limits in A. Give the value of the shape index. 0.6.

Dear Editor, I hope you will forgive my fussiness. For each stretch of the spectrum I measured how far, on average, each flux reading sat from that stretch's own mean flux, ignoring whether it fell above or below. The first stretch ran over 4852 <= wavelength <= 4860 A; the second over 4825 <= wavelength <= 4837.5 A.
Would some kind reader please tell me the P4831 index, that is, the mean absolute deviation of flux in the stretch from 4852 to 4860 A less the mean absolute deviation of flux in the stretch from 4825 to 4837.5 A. 0.9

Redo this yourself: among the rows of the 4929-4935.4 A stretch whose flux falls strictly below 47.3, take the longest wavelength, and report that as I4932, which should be 4934.85 A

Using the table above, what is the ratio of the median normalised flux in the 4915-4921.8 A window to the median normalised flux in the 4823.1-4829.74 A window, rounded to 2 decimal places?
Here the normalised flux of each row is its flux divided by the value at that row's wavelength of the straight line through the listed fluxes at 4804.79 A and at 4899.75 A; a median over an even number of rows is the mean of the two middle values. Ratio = 0.91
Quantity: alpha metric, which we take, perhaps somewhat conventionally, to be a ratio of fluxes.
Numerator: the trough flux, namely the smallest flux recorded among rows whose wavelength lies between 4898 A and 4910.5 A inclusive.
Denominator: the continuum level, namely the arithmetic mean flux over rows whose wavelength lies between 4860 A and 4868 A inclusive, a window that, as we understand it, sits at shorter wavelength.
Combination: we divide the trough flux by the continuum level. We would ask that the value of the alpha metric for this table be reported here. 1.12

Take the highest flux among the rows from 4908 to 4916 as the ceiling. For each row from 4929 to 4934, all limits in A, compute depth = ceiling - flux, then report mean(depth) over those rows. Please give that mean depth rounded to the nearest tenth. 1.3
